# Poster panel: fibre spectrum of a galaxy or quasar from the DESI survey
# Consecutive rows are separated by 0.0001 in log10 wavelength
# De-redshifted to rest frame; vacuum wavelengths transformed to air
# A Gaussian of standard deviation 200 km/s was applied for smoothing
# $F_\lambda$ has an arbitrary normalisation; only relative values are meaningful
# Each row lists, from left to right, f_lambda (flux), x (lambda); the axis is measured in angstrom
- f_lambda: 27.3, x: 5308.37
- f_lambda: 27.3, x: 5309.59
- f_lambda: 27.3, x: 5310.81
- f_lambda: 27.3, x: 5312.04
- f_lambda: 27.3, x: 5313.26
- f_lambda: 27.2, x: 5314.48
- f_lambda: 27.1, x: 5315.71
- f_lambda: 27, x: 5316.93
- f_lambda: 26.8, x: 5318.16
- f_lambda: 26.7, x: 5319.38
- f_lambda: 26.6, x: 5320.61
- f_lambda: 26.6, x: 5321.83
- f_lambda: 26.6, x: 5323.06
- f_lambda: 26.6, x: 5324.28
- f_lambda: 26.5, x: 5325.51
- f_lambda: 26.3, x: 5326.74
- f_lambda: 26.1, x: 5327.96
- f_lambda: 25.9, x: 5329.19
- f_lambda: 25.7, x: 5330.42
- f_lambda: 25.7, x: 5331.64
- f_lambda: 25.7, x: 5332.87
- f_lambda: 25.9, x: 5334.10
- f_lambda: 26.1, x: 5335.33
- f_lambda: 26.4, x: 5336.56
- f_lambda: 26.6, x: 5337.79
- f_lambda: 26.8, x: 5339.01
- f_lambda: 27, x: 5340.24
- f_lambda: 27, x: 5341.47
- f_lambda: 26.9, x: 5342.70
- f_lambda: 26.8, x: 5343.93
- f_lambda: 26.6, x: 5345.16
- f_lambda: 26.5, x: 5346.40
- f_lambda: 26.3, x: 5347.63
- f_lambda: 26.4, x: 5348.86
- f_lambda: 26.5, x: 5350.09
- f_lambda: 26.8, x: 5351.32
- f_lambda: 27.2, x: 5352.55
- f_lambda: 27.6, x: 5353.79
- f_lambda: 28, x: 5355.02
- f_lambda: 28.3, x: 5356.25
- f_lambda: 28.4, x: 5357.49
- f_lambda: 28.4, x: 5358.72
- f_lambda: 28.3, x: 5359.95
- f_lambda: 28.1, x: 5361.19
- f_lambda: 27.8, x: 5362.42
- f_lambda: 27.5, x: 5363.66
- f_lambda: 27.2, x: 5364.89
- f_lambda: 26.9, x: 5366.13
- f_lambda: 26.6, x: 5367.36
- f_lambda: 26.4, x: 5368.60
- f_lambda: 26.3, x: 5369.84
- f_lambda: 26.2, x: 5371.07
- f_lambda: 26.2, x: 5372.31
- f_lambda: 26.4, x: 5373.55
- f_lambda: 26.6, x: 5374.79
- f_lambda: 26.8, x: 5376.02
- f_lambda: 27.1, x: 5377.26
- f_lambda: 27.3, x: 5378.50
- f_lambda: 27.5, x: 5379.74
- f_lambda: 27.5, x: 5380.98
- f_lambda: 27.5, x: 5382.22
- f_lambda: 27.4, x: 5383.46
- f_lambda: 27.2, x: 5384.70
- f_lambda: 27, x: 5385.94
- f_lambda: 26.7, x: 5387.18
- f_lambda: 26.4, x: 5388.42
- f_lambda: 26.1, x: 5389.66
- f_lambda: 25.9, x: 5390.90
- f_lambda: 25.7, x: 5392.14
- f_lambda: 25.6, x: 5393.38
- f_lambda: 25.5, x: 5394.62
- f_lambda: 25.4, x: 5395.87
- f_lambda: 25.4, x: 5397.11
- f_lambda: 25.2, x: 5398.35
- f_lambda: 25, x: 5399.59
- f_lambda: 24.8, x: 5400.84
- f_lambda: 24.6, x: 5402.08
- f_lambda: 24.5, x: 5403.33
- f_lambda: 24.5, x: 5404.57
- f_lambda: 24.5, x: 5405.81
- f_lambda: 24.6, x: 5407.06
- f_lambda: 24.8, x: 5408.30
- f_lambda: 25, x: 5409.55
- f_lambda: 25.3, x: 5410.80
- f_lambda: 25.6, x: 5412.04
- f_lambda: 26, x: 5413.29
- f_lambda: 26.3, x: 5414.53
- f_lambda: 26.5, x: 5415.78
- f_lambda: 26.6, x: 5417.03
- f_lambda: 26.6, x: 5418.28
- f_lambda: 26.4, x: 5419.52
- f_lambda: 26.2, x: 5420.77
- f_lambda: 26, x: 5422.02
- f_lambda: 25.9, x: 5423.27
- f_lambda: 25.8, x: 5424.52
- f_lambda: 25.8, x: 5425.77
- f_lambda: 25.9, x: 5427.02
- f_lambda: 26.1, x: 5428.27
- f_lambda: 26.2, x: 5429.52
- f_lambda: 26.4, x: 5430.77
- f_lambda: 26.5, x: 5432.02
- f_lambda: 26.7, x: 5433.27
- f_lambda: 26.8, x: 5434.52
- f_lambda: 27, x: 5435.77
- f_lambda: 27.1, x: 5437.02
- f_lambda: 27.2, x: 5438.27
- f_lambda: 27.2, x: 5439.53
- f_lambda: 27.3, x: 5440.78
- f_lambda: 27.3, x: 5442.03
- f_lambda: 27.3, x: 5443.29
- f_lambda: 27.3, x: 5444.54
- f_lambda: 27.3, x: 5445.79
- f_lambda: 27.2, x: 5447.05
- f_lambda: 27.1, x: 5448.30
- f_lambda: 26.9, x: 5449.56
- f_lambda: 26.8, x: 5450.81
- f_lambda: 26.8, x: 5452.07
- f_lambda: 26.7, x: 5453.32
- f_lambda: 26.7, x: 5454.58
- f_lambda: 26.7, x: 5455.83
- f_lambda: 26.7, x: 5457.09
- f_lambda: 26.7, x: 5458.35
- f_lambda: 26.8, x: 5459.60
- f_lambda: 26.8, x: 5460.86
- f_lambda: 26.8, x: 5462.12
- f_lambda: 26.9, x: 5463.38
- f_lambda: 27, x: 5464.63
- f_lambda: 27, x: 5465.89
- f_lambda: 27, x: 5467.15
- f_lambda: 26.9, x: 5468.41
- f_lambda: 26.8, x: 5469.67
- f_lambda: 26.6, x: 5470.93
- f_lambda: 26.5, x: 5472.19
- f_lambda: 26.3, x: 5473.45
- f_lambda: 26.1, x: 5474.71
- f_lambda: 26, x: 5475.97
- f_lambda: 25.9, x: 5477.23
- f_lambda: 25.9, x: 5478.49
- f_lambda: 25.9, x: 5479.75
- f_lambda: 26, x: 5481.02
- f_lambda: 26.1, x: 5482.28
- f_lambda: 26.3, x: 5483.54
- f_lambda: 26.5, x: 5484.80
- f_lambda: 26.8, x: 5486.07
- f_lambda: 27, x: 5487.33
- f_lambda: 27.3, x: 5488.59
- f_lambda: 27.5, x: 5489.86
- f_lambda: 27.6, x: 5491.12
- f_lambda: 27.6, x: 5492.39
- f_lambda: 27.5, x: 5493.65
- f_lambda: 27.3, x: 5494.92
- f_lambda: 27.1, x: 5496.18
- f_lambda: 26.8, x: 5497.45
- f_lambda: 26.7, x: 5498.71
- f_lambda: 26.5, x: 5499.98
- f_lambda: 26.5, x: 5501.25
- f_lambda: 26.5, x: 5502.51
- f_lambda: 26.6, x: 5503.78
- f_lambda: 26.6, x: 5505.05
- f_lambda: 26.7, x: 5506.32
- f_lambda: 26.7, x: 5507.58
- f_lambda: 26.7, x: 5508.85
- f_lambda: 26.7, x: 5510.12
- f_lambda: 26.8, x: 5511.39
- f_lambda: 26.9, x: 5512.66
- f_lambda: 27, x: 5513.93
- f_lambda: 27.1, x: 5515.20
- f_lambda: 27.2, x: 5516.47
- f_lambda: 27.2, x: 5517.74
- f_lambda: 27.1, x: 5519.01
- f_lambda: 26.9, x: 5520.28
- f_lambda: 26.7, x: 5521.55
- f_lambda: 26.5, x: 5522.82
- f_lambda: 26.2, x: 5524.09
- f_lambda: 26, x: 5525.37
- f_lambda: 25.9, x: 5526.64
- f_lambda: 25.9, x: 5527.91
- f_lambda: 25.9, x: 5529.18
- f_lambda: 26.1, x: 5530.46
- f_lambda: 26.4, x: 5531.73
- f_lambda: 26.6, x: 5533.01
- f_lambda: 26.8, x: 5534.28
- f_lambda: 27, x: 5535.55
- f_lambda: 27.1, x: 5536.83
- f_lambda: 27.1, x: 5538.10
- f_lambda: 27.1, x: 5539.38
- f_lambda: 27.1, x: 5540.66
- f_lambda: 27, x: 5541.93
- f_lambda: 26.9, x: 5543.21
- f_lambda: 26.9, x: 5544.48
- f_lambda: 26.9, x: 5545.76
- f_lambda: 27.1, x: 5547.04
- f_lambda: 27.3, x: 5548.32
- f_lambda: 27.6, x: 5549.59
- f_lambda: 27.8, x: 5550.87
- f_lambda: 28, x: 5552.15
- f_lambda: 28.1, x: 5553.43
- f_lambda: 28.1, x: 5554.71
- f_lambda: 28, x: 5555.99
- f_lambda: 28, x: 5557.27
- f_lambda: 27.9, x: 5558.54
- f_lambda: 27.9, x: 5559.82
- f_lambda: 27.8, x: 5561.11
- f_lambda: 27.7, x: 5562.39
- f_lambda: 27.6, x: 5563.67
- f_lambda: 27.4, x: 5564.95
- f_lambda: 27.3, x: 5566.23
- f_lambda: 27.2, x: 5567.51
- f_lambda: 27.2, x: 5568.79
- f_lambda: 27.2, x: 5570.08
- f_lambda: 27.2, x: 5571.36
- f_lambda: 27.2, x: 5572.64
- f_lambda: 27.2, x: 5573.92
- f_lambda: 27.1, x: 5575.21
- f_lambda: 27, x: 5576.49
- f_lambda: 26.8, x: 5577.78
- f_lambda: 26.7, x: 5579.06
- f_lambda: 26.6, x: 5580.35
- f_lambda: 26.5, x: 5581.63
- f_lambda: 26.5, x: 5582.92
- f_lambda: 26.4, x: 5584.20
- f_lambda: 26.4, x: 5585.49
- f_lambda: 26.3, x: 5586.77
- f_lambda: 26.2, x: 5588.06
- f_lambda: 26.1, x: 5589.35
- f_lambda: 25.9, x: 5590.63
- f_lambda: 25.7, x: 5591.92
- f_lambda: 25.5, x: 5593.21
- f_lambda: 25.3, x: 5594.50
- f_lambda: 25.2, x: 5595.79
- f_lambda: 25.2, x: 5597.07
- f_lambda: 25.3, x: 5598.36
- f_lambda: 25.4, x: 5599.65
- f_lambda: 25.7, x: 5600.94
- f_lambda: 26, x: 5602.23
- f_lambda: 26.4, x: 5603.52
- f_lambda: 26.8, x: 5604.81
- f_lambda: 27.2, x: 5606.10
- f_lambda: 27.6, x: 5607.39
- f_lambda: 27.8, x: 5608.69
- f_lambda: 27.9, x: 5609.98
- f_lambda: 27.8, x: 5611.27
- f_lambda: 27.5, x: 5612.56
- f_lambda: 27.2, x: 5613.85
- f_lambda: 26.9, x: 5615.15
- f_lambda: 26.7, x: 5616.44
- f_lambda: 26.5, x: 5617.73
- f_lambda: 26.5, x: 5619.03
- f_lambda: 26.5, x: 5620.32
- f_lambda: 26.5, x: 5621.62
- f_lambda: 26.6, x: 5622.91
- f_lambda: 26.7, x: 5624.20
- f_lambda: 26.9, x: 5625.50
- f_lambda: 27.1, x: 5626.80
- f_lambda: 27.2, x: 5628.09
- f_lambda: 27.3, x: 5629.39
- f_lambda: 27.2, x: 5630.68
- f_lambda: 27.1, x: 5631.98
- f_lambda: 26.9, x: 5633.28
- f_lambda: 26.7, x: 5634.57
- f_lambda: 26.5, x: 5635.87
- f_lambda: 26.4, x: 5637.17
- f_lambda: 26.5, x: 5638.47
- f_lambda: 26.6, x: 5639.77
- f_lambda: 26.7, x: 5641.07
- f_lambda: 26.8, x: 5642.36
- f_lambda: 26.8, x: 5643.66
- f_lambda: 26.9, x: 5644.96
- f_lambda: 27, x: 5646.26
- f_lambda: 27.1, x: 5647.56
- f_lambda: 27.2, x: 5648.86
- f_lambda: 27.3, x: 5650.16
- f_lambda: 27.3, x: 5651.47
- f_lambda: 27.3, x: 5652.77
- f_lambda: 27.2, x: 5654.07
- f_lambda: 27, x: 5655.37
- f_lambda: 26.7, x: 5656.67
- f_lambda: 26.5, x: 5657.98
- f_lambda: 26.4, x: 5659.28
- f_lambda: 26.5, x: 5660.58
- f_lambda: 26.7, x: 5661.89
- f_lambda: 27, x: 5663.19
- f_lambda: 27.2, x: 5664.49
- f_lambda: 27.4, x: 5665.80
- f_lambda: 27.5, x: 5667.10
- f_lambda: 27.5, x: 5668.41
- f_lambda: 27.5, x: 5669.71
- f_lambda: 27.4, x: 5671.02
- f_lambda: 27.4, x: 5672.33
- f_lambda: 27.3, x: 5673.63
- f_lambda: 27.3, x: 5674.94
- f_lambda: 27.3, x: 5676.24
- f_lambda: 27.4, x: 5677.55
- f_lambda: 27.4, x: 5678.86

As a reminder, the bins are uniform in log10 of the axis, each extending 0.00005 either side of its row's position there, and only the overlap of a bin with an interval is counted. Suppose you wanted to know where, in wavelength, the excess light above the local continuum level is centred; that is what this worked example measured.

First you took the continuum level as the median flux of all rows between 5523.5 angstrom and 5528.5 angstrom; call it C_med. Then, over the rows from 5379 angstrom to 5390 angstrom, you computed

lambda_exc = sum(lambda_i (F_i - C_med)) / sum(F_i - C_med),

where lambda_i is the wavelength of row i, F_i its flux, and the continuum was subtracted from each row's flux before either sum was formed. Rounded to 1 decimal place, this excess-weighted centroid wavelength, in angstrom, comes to 5383.3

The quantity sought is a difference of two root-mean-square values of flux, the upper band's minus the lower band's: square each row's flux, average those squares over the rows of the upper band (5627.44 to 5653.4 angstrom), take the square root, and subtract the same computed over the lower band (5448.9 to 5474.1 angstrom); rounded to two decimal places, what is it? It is 0.17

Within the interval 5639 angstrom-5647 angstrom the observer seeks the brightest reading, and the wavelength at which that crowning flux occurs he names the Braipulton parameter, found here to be 5646.26 angstrom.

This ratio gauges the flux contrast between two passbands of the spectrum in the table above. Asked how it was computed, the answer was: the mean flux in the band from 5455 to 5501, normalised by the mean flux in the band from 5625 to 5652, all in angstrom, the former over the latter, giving 0.99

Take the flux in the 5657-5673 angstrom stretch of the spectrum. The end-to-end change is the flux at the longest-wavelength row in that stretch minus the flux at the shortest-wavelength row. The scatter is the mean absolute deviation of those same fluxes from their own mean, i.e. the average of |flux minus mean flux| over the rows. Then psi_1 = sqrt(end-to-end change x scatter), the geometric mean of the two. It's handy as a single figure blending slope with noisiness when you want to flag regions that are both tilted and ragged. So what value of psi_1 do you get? 0.6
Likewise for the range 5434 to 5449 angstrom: 0.2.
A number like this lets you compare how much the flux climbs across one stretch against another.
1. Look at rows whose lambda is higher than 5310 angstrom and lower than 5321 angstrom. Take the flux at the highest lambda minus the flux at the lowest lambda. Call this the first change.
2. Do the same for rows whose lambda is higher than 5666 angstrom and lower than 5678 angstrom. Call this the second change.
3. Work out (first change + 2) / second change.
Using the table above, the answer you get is -13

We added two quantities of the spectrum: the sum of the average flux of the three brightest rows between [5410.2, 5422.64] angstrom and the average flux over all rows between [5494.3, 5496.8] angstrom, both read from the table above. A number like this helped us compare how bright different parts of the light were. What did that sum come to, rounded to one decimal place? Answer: 53.8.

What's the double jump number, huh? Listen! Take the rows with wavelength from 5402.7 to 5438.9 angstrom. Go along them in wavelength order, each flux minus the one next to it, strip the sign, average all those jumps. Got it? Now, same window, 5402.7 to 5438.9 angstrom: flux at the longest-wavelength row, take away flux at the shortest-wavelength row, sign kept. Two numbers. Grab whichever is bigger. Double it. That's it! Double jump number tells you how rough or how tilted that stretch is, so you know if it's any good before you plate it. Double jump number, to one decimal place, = 5.4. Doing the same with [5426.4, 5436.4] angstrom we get 2.2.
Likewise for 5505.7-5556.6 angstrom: 2.6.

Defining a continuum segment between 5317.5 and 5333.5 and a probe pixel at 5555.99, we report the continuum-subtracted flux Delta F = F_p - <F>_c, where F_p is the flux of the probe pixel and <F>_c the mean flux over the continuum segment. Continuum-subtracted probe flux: 1.7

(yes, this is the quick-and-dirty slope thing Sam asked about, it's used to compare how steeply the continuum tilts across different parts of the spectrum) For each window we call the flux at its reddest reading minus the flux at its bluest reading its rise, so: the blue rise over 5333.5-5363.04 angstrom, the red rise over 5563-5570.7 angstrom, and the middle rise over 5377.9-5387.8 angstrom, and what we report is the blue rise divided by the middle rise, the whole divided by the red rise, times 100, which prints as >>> 792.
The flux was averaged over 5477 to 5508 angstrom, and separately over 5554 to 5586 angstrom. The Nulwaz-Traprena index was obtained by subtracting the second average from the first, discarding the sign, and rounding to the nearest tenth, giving 0.5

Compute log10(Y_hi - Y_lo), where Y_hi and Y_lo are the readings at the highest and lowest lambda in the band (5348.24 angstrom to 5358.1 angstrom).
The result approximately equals 0.30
